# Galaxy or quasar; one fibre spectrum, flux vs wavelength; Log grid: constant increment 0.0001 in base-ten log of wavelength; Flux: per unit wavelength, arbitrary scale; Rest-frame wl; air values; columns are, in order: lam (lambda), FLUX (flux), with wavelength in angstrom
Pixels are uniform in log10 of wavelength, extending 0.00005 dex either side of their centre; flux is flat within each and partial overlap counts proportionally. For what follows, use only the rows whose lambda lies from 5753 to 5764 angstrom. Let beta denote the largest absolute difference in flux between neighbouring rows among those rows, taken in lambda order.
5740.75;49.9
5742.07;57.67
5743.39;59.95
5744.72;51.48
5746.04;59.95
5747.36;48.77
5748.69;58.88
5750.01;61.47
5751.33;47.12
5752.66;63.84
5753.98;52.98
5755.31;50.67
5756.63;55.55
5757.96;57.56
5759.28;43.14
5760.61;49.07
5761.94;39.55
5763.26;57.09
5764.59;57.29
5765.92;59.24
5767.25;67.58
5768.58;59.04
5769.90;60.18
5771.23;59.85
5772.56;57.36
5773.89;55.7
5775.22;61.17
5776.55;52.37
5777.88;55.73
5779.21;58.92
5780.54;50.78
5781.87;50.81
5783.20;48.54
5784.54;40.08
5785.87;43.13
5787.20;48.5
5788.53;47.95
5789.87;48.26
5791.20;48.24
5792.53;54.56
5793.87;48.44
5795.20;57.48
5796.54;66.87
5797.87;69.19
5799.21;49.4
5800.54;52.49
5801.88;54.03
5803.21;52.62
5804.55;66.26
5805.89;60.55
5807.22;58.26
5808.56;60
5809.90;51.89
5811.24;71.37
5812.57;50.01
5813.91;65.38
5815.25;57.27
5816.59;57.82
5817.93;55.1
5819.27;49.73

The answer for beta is 18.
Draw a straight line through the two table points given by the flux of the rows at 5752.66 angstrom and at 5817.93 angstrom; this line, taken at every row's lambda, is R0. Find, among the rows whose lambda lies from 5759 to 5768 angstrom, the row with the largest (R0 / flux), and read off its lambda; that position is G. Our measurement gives 5761.94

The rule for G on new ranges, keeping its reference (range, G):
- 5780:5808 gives 5784.54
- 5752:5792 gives 5761.94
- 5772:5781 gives 5780.54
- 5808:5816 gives 5812.57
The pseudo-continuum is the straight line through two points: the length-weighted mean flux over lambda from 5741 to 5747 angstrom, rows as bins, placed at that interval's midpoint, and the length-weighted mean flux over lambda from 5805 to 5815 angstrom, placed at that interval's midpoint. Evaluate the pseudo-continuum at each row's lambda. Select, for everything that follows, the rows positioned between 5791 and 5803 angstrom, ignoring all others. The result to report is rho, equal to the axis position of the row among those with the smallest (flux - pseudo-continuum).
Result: 5791.20 angstrom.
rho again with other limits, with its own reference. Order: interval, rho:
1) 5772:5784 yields 5783.20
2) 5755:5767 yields 5761.94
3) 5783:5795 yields 5784.54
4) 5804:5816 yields 5812.57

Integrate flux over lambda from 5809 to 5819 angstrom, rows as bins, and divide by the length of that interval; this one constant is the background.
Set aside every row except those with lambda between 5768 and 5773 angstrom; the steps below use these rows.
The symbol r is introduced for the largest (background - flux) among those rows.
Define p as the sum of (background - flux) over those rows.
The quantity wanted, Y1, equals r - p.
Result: 5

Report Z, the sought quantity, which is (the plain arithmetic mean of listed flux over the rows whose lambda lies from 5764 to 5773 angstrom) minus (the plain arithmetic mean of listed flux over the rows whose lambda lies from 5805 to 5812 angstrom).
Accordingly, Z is 0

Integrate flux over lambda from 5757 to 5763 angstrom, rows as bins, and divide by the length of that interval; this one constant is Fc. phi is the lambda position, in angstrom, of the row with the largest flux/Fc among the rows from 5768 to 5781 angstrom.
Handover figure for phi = 5775.22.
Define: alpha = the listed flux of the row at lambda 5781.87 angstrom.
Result 50.81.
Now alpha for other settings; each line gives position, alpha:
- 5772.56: 57.36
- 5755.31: 50.67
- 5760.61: 49.07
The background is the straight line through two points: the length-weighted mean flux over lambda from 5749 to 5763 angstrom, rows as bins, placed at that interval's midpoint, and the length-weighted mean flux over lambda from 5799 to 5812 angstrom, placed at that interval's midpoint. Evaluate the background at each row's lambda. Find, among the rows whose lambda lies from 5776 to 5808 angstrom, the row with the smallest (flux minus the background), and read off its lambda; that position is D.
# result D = 5784.54 angstrom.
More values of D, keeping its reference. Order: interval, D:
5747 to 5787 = 5784.54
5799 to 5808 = 5799.21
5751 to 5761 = 5759.28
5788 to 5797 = 5793.87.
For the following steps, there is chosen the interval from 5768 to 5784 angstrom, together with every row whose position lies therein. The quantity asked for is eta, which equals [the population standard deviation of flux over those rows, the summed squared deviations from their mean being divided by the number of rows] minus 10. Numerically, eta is -5.9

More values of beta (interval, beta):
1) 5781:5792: 8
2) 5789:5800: 20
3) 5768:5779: 9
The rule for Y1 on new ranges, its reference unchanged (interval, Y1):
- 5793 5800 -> 11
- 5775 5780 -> 2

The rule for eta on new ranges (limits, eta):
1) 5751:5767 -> -3.2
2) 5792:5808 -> -3.4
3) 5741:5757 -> -4.8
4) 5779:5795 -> -5.4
